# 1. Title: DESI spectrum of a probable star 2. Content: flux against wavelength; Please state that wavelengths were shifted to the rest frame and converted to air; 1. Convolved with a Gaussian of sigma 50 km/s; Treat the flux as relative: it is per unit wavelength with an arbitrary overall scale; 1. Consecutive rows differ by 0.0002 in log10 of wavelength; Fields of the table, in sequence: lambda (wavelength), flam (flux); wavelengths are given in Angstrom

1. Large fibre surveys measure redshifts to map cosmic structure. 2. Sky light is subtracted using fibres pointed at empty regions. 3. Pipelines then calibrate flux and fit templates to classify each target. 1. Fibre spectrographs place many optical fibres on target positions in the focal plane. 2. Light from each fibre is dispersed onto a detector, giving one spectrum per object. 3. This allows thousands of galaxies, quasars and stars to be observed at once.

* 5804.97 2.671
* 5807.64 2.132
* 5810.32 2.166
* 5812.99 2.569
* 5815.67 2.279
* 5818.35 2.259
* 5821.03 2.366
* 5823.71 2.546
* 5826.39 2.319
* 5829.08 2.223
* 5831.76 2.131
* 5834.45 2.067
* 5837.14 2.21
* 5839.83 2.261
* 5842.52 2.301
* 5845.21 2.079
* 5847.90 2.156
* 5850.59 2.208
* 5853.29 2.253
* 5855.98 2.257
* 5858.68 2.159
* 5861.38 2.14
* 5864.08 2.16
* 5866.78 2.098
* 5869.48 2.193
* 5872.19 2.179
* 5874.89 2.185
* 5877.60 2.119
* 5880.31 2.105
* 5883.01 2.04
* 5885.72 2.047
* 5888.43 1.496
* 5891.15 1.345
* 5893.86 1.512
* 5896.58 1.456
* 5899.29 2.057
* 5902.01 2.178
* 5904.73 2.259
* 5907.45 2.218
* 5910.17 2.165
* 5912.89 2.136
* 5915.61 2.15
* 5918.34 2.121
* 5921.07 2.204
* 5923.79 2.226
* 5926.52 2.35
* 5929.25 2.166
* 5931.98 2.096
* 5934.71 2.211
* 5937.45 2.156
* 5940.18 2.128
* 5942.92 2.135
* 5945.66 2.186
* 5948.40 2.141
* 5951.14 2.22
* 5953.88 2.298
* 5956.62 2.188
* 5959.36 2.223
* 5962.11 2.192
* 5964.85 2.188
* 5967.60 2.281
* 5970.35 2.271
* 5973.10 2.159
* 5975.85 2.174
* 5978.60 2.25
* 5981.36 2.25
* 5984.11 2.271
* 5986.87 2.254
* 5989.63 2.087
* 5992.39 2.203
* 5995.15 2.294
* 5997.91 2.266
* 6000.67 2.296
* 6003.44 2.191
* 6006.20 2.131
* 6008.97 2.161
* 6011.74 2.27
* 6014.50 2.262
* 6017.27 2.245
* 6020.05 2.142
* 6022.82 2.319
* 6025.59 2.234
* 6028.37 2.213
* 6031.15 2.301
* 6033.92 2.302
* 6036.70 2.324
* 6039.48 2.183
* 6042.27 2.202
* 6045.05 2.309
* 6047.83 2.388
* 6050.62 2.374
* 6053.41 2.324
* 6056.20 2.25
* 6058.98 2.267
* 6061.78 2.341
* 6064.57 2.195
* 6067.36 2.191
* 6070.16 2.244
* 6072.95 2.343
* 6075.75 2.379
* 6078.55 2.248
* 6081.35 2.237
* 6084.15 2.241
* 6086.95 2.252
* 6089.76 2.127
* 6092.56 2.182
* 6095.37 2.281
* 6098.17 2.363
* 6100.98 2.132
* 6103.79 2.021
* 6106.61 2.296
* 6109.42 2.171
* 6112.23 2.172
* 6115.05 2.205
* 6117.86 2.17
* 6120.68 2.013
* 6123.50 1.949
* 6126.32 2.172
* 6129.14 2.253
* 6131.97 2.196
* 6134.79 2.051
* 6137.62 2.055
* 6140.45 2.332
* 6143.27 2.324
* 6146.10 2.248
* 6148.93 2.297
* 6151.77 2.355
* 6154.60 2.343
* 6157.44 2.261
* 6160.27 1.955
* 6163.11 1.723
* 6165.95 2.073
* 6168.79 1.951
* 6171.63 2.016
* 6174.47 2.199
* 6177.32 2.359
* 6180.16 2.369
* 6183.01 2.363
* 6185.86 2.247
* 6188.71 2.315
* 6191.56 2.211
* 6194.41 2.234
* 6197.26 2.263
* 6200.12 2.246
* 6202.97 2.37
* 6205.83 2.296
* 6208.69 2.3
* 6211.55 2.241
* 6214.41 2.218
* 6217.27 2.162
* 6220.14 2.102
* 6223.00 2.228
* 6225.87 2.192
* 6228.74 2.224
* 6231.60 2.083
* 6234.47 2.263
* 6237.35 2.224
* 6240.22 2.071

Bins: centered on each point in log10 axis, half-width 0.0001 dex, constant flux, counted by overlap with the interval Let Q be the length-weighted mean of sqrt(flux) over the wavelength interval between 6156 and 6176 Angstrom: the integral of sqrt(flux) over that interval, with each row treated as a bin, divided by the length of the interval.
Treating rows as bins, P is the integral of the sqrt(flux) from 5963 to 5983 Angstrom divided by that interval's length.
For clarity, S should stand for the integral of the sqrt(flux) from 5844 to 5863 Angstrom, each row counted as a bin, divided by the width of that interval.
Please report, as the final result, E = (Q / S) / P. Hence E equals 0.646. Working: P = 1.49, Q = 1.42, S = 1.48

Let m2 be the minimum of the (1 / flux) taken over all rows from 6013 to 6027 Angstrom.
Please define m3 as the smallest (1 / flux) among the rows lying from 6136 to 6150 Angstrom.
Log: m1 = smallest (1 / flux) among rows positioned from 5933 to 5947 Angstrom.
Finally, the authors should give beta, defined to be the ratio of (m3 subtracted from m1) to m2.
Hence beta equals 0.054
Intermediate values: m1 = 0.452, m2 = 0.431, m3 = 0.429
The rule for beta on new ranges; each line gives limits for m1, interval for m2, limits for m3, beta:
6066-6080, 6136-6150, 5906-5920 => -0.071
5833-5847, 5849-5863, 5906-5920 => -0.037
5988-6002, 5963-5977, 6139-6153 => 0.025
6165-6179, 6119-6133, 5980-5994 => -0.037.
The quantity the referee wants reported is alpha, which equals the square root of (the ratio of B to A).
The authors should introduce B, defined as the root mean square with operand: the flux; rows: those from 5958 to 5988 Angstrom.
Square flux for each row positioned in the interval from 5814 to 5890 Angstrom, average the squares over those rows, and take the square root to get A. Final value 1.01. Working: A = 2.18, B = 2.23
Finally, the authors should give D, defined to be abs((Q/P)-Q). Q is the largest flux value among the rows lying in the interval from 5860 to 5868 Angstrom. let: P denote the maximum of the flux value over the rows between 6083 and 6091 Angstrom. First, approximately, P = 2.252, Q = 2.16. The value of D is 1.20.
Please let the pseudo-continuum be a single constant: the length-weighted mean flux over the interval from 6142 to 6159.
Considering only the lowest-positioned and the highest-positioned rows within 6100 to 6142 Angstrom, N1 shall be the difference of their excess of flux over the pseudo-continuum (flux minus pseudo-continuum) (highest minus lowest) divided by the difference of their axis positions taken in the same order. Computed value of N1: 0.005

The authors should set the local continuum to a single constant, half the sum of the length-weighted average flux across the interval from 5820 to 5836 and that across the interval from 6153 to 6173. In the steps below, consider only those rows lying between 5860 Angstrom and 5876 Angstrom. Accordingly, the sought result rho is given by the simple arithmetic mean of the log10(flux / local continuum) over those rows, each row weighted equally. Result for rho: 0.000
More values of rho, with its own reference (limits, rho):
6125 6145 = 0.007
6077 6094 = 0.011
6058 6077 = 0.023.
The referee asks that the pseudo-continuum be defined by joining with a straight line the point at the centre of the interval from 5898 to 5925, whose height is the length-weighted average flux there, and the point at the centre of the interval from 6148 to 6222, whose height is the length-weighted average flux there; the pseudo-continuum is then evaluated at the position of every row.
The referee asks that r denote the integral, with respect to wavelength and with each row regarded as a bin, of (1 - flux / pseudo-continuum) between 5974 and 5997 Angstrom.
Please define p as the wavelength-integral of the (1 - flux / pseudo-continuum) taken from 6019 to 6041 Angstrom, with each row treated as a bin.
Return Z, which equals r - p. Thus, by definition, 0.2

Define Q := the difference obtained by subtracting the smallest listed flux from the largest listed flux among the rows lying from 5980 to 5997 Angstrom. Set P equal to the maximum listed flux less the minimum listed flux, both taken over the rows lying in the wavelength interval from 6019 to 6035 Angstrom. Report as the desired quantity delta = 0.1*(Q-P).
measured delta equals 0.003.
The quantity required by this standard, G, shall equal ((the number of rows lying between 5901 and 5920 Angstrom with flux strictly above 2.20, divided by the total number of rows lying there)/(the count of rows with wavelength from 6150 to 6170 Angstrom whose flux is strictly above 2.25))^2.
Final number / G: 0.009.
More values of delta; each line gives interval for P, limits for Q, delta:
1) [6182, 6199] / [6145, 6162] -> 0.025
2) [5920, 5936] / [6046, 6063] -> -0.012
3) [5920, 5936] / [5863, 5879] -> -0.016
